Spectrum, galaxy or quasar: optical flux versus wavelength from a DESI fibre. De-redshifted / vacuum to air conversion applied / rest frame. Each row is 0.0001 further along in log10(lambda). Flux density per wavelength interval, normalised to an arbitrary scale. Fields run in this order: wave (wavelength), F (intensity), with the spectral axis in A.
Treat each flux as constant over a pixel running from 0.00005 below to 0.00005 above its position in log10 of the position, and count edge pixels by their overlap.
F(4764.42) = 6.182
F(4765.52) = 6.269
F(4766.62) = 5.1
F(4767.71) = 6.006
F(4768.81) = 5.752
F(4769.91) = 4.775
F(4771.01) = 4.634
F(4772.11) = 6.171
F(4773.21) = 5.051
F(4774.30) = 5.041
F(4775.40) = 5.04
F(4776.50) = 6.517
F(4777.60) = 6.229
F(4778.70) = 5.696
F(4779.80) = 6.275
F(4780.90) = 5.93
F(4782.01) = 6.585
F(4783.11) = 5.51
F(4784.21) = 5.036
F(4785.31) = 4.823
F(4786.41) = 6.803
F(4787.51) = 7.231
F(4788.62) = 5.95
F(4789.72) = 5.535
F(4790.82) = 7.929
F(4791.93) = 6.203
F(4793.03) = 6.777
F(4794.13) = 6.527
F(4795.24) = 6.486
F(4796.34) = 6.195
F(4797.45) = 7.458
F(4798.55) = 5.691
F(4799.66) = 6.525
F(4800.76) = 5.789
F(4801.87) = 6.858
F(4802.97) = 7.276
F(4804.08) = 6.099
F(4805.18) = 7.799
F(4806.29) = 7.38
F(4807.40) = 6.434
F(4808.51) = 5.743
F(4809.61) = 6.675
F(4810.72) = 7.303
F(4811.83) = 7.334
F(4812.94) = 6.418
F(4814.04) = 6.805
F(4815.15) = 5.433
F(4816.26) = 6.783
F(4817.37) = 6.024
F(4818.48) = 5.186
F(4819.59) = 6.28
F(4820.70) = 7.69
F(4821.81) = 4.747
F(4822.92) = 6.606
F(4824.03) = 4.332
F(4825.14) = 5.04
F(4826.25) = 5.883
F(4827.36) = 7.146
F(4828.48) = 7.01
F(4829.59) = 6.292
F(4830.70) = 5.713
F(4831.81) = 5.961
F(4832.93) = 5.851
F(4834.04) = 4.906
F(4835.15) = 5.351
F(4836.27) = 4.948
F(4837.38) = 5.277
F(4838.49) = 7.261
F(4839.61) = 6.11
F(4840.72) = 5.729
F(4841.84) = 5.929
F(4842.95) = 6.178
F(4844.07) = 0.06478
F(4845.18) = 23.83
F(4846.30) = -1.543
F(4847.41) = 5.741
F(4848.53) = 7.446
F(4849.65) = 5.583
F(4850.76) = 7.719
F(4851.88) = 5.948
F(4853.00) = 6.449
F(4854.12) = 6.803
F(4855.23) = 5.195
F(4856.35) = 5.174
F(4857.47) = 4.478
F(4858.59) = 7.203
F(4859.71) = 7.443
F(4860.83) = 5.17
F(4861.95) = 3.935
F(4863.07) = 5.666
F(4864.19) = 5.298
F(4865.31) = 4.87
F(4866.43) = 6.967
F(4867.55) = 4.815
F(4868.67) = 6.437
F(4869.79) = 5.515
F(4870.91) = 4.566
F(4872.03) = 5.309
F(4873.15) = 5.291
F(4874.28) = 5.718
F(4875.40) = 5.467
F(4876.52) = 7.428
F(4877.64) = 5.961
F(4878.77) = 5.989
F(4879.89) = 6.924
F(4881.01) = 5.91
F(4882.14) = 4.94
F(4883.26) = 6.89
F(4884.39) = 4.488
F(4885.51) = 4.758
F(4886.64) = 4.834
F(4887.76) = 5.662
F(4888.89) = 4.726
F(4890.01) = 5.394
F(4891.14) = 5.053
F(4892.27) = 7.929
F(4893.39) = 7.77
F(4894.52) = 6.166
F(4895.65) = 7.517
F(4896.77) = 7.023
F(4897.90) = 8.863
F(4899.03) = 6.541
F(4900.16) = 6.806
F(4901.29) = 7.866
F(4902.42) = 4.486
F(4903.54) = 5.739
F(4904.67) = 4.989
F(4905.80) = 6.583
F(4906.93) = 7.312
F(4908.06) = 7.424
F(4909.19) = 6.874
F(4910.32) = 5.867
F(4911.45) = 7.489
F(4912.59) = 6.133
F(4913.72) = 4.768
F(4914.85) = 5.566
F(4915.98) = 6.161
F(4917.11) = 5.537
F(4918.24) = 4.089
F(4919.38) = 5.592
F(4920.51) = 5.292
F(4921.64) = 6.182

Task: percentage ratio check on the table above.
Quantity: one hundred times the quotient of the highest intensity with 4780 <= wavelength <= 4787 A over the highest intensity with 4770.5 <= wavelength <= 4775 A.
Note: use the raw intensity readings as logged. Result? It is 110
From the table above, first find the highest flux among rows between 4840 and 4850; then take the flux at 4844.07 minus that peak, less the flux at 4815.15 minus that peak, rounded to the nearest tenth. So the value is -5.4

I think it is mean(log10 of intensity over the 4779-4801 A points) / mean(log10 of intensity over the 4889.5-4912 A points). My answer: 0.969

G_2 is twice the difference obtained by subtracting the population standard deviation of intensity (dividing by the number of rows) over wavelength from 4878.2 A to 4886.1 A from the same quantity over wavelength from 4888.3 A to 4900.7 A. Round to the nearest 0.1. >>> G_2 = 0.6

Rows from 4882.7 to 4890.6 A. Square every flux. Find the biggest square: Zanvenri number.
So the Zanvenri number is 47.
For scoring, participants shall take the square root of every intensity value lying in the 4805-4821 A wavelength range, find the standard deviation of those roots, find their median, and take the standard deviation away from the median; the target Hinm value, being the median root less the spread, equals 2.43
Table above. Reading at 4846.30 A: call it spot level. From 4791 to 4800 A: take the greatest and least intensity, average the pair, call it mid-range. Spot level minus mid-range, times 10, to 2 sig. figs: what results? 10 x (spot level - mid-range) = -81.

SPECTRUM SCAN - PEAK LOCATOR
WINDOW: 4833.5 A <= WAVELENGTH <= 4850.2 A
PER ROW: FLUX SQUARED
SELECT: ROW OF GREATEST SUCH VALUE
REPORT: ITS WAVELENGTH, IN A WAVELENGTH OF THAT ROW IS 4845.18 A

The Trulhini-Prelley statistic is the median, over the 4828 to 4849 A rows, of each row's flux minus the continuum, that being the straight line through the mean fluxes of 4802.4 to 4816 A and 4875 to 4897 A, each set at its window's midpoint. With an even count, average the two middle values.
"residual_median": -0.64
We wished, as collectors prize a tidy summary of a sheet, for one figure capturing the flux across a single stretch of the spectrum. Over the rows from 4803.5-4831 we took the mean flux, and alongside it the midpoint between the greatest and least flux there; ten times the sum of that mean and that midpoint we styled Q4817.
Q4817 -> 124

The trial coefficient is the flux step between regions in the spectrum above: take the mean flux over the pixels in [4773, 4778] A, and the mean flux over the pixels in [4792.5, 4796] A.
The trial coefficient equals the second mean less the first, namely 1.0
